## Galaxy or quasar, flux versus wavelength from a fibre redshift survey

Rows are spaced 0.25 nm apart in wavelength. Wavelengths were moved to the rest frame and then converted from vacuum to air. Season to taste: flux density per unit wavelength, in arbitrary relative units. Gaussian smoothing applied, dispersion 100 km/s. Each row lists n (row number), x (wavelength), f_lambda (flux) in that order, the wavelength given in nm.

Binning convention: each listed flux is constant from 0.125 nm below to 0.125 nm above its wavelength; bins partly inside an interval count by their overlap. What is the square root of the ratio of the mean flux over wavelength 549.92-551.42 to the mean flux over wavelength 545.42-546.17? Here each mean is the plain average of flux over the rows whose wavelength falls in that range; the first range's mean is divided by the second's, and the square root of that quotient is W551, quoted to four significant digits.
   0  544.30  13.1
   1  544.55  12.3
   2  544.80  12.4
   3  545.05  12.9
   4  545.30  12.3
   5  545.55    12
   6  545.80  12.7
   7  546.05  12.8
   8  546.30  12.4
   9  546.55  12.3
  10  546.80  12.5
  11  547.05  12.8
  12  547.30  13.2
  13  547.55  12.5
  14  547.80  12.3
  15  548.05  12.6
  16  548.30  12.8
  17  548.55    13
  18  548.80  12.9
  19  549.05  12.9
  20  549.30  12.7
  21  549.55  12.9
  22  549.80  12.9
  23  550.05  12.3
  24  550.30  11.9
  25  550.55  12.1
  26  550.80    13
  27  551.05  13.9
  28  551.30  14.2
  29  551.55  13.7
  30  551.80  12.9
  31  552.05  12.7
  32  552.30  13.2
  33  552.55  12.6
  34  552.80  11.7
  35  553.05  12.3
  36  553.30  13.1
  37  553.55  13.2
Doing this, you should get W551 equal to 1.016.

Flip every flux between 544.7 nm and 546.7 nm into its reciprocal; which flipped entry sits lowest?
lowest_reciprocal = 0.078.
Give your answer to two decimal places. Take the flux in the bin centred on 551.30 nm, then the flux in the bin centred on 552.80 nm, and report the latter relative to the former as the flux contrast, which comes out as 0.82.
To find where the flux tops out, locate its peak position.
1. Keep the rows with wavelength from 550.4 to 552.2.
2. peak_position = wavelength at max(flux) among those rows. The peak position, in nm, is 551.30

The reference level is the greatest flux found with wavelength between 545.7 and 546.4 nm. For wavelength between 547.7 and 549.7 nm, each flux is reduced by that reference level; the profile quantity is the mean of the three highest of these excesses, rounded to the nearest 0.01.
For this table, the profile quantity 0.13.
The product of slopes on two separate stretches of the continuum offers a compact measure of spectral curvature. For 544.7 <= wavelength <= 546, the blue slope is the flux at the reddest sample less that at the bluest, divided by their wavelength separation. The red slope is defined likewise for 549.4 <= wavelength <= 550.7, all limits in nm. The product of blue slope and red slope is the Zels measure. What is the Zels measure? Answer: -0.24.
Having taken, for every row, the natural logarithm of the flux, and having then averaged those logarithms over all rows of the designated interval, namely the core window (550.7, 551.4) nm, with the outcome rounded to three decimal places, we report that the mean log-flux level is 2.617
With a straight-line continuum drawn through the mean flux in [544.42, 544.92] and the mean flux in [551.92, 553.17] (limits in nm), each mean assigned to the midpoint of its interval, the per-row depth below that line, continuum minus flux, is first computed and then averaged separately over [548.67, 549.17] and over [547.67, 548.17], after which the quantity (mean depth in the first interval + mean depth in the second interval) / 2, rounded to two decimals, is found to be -0.25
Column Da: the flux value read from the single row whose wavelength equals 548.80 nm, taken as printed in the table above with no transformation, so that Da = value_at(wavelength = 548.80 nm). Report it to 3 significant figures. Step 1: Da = 12.9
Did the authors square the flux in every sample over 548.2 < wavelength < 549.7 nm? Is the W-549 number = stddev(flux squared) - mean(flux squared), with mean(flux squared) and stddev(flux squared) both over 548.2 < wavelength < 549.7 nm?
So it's -163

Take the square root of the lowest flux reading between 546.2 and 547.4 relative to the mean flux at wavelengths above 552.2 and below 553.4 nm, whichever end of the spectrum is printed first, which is 0.99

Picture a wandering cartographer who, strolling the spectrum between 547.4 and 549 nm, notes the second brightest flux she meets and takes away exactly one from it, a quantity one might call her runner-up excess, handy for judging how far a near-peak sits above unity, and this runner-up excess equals 11.9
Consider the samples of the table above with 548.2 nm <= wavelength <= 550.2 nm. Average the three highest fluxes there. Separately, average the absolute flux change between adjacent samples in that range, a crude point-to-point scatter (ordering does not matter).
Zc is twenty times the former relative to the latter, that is 1393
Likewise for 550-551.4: 507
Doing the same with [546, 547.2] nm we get 1016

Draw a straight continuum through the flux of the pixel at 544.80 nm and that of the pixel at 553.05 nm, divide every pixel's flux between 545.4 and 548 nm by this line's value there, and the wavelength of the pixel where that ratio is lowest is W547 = 545.55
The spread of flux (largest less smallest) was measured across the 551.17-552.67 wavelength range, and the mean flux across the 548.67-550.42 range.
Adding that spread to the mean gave 14.2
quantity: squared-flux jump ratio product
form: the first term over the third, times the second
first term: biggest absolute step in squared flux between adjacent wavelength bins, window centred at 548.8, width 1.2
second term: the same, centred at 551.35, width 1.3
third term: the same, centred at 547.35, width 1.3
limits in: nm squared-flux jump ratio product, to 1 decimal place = 6.9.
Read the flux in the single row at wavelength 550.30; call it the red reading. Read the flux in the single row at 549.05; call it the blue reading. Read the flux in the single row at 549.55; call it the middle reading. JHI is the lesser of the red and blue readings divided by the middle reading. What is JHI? 0.92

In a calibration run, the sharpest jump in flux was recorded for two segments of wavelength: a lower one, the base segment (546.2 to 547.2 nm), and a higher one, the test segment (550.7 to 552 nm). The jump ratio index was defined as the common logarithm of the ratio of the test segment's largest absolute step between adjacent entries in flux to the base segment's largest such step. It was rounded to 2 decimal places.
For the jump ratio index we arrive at 0.48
